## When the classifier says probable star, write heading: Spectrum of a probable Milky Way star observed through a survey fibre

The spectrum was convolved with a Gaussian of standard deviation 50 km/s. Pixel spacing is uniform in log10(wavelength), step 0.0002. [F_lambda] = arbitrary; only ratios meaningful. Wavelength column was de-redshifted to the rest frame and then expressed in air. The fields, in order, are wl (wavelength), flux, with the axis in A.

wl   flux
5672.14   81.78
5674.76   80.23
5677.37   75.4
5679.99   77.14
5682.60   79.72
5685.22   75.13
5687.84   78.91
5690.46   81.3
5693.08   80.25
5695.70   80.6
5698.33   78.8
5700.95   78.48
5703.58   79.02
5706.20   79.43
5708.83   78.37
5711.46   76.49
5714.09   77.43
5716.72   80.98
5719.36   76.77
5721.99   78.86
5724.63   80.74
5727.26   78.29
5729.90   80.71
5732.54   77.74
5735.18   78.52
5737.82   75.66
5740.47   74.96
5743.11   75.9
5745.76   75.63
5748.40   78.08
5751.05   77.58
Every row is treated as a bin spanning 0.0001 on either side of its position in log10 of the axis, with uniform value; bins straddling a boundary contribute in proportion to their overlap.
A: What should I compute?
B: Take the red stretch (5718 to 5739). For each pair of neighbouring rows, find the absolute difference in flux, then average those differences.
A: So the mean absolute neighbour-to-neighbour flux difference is 2.2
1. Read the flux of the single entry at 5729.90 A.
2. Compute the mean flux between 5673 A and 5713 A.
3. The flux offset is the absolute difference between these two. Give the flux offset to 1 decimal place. 2.1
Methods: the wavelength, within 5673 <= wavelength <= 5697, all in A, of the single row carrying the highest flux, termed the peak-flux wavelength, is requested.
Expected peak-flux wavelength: 5690.46 A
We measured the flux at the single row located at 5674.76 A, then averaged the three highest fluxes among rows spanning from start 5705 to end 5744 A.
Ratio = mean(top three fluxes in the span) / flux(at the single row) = 1.007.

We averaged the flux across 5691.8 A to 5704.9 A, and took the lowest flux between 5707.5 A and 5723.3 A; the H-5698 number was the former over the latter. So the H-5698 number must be 1.04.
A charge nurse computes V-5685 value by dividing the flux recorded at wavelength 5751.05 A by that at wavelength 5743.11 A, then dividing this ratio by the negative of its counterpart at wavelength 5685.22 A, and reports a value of -0.0136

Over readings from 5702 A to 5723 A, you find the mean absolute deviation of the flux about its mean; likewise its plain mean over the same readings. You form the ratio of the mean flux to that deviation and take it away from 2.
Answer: -66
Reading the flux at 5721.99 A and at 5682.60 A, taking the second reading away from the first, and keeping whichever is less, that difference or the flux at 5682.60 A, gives -0.9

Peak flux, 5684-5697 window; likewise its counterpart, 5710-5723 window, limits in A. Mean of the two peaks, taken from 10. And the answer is -71.1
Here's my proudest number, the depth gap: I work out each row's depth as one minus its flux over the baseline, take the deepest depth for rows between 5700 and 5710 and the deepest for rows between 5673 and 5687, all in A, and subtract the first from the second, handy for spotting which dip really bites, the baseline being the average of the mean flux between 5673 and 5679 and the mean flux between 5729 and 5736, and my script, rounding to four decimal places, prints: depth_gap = 0.0413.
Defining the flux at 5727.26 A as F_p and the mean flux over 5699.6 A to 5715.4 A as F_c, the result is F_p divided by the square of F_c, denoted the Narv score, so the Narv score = 0.0128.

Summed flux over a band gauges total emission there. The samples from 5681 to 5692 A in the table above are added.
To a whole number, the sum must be 315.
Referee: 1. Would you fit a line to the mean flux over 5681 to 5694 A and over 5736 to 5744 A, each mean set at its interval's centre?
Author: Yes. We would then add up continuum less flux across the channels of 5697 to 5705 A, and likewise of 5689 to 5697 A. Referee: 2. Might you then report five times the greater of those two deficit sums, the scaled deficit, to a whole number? -9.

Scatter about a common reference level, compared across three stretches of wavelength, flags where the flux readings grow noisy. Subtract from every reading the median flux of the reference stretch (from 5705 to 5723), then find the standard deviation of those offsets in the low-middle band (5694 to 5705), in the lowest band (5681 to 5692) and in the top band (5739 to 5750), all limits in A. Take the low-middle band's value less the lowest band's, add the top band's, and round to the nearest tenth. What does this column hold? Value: -0.3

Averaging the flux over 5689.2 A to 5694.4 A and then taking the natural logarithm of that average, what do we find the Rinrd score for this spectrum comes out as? 4.39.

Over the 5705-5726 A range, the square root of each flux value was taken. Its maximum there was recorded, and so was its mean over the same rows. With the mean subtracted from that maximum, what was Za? 0.132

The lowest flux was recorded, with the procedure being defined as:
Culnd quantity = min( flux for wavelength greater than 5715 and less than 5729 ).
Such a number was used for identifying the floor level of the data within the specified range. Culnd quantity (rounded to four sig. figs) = 76.77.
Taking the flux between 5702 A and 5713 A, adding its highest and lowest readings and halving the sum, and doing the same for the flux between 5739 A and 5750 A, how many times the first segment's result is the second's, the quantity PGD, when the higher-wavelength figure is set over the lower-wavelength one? 0.98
